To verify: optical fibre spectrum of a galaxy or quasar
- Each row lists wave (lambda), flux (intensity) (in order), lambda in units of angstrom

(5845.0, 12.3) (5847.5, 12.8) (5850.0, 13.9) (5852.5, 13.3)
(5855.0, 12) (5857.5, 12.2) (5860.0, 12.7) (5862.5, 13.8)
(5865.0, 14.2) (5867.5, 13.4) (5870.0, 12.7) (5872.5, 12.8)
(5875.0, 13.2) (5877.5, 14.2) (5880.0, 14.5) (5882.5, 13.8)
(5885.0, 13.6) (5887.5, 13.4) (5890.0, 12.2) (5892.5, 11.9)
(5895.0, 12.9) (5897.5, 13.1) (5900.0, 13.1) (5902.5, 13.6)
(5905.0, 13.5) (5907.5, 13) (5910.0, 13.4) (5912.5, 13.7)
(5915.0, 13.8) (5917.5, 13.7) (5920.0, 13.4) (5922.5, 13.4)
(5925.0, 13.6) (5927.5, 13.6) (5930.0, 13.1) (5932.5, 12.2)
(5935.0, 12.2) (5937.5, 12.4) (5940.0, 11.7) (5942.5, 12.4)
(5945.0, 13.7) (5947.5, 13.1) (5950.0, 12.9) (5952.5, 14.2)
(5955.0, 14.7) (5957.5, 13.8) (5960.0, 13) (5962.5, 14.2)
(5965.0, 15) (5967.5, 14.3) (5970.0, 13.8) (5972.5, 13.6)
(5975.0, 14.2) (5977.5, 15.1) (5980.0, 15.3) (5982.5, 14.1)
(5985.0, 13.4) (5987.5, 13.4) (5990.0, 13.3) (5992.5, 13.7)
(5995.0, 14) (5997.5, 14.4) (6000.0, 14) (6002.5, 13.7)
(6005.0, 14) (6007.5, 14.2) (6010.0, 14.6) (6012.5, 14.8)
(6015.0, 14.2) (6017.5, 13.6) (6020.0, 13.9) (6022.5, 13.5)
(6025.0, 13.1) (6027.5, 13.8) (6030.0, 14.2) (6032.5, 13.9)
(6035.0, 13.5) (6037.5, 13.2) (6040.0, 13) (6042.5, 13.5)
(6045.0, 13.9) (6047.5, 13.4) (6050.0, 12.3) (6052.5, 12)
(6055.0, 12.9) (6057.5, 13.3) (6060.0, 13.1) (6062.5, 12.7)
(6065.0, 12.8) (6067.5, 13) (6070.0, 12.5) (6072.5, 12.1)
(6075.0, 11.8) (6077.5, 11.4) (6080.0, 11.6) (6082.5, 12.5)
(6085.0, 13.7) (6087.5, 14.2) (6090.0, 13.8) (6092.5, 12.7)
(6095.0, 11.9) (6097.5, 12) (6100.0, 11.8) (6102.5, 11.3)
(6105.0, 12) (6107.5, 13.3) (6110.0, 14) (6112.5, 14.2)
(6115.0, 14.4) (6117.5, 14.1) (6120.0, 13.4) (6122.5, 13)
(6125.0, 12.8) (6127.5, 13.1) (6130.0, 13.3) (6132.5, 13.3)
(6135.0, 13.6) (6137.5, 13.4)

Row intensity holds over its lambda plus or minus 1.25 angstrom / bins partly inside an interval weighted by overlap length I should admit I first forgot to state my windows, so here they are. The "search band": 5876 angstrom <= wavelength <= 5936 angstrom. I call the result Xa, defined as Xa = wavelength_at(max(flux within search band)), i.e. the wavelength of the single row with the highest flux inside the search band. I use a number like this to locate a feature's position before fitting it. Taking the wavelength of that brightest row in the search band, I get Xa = 5880.0 angstrom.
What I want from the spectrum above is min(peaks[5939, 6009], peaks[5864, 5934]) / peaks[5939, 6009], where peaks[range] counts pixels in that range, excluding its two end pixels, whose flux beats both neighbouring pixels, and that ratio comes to 0.60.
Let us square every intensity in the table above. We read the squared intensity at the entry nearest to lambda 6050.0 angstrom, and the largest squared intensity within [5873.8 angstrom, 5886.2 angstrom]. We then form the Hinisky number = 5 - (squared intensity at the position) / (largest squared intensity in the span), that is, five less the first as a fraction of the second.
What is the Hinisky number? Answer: 4.28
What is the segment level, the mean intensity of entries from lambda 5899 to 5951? 13.1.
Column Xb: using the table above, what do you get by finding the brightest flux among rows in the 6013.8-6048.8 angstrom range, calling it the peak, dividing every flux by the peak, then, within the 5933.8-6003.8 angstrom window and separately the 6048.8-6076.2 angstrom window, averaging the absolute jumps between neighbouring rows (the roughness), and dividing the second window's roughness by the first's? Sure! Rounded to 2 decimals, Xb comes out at 0.62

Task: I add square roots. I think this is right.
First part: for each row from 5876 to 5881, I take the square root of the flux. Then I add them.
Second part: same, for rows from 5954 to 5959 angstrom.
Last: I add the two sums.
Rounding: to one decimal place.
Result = 15.1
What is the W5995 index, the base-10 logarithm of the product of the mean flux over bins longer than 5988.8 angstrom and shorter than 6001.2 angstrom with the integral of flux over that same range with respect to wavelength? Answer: 3.38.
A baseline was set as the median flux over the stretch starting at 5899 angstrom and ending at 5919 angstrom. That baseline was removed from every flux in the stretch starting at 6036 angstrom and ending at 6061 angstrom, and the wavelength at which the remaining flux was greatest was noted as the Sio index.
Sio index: 6045.0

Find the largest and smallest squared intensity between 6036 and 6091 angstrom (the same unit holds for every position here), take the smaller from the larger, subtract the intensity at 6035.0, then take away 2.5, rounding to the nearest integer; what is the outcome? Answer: 56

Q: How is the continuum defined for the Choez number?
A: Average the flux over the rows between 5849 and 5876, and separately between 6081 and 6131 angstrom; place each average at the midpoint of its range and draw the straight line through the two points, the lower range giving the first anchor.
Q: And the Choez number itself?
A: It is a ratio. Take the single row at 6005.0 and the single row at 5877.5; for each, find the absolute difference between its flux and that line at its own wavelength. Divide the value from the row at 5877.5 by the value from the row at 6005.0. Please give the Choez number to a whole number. 1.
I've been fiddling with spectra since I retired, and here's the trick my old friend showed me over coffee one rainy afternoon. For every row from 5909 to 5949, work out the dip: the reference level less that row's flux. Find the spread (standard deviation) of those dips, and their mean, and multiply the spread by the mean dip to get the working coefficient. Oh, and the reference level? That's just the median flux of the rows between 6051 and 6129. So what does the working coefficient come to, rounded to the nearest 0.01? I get -0.19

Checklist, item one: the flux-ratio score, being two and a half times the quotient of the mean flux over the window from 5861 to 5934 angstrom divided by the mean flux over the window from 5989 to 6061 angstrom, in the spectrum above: 2.45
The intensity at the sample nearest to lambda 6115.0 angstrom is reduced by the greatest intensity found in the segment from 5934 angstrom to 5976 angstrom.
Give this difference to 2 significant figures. -0.60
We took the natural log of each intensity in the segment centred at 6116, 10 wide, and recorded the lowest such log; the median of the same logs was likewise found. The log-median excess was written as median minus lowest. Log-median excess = 0.054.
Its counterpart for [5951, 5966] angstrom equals 0.088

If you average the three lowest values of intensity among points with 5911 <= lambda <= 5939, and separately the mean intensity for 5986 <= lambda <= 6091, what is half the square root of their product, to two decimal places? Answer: 6.40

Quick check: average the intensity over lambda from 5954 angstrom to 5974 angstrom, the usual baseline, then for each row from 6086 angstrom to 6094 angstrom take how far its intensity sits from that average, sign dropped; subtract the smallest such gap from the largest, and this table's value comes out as 1.2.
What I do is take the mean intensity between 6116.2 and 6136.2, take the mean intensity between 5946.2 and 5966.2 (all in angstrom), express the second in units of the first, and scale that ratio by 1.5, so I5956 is 1.56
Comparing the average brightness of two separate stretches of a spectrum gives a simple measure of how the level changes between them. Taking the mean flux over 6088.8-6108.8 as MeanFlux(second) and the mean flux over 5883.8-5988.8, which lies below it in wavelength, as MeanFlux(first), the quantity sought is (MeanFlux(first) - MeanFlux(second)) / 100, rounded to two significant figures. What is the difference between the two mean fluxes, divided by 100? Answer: 0.011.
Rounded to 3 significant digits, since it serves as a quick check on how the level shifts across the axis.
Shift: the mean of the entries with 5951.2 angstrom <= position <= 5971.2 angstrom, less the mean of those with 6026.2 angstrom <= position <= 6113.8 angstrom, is 1.23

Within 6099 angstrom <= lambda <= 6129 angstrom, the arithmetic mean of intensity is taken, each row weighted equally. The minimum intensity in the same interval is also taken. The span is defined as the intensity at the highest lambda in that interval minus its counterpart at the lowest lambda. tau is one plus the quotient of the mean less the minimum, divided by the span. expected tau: 2.4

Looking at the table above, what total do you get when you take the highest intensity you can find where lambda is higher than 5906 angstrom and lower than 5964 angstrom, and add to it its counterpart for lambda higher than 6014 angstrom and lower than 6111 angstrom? 28.9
